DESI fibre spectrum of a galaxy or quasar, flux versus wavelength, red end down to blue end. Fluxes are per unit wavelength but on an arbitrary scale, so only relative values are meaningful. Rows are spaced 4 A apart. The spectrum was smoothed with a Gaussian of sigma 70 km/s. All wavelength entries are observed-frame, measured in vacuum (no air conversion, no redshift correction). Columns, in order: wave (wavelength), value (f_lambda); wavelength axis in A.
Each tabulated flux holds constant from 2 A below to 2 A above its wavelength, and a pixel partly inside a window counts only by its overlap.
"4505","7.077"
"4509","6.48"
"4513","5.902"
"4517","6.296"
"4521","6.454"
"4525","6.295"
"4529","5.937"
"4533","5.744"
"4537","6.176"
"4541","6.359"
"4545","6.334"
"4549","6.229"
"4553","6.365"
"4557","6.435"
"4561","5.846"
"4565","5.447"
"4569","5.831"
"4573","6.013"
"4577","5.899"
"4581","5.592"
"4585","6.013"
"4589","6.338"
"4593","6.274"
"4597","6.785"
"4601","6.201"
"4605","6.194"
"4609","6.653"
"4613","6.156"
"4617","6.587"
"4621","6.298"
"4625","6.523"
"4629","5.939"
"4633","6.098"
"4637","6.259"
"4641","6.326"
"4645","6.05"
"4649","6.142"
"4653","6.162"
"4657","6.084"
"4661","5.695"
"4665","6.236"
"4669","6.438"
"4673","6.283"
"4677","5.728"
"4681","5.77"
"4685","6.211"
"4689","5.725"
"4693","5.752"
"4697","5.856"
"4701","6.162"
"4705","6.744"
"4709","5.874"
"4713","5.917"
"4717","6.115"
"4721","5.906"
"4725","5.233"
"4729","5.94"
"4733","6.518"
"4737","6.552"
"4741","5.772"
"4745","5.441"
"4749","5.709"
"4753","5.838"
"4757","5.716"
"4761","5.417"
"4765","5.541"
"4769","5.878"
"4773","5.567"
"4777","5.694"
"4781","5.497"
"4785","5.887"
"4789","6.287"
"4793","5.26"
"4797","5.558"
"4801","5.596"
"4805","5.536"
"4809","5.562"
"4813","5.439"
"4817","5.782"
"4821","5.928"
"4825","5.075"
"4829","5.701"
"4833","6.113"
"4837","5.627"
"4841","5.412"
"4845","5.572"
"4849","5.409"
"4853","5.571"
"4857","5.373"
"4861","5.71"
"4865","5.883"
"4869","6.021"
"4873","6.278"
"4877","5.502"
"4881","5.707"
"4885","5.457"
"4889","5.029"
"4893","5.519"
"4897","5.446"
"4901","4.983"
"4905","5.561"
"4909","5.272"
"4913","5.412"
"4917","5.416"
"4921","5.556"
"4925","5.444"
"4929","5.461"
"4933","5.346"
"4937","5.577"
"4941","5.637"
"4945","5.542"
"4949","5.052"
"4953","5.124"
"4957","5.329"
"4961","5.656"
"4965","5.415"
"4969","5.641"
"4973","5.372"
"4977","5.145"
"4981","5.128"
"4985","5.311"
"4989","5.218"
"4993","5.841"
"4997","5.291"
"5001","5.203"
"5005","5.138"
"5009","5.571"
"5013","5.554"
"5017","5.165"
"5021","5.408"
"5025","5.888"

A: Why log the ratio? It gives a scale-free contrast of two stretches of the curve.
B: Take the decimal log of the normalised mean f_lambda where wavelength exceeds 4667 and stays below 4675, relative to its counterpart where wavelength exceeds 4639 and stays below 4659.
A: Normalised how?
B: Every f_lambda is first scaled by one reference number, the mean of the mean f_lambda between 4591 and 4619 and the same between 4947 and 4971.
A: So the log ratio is 0.01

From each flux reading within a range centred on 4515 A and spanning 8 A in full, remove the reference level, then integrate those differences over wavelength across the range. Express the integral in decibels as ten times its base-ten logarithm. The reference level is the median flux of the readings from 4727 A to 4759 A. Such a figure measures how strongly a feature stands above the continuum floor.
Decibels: 3.7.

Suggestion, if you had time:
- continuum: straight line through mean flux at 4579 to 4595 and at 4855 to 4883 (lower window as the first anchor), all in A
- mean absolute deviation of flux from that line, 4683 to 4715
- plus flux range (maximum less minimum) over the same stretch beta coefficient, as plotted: 1.3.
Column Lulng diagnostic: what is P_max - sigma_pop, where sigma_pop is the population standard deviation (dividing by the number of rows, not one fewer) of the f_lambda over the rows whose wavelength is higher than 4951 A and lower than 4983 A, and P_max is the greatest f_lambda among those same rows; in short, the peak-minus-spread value 5.5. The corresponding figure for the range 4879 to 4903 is 5.4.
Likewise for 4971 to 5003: 5.6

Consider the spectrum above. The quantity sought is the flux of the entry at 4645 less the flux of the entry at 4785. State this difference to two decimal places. 0.16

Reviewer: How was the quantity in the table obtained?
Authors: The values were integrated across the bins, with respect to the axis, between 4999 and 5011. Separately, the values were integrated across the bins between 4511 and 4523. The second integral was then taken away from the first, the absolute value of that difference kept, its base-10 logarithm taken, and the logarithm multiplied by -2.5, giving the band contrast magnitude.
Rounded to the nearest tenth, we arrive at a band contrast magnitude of -2.6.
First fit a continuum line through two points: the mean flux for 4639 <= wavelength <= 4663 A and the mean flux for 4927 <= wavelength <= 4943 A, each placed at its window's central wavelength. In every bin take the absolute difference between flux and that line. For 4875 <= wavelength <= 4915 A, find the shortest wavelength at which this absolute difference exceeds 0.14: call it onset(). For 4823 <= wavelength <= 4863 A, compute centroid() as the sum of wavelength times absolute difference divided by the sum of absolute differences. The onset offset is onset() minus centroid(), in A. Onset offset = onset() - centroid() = 46.0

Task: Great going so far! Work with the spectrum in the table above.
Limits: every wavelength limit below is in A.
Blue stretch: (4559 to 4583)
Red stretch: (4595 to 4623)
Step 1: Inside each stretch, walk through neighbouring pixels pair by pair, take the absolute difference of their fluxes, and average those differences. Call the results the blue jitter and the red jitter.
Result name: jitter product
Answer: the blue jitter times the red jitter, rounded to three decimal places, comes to 0.105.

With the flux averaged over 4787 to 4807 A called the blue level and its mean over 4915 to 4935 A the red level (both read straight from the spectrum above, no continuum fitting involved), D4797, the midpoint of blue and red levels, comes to 5.55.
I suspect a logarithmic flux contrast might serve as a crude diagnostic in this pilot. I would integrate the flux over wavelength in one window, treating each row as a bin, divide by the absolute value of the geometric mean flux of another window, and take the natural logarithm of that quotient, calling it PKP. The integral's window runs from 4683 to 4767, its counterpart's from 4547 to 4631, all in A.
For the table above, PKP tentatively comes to 4.39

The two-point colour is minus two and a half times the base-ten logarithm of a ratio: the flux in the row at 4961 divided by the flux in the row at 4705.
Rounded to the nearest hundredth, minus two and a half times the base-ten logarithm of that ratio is 0.19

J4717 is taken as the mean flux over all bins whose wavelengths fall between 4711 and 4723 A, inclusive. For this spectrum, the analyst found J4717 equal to 5.98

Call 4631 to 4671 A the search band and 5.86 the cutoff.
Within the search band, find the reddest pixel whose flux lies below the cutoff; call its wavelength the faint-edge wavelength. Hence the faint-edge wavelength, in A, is 4661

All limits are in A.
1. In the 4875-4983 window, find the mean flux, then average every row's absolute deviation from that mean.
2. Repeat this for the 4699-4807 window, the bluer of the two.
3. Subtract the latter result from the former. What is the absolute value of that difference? 0.13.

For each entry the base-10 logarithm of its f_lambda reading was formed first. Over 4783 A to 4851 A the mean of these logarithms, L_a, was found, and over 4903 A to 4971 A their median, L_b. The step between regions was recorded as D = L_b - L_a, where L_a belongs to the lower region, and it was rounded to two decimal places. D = -0.01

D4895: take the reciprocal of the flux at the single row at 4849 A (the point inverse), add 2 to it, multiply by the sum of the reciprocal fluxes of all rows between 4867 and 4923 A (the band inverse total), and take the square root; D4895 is 2.36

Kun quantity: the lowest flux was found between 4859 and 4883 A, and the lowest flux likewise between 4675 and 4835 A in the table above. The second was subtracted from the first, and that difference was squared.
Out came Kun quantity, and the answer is 0.182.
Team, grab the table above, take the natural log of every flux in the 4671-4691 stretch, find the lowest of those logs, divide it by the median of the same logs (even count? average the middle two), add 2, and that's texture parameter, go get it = 3.00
